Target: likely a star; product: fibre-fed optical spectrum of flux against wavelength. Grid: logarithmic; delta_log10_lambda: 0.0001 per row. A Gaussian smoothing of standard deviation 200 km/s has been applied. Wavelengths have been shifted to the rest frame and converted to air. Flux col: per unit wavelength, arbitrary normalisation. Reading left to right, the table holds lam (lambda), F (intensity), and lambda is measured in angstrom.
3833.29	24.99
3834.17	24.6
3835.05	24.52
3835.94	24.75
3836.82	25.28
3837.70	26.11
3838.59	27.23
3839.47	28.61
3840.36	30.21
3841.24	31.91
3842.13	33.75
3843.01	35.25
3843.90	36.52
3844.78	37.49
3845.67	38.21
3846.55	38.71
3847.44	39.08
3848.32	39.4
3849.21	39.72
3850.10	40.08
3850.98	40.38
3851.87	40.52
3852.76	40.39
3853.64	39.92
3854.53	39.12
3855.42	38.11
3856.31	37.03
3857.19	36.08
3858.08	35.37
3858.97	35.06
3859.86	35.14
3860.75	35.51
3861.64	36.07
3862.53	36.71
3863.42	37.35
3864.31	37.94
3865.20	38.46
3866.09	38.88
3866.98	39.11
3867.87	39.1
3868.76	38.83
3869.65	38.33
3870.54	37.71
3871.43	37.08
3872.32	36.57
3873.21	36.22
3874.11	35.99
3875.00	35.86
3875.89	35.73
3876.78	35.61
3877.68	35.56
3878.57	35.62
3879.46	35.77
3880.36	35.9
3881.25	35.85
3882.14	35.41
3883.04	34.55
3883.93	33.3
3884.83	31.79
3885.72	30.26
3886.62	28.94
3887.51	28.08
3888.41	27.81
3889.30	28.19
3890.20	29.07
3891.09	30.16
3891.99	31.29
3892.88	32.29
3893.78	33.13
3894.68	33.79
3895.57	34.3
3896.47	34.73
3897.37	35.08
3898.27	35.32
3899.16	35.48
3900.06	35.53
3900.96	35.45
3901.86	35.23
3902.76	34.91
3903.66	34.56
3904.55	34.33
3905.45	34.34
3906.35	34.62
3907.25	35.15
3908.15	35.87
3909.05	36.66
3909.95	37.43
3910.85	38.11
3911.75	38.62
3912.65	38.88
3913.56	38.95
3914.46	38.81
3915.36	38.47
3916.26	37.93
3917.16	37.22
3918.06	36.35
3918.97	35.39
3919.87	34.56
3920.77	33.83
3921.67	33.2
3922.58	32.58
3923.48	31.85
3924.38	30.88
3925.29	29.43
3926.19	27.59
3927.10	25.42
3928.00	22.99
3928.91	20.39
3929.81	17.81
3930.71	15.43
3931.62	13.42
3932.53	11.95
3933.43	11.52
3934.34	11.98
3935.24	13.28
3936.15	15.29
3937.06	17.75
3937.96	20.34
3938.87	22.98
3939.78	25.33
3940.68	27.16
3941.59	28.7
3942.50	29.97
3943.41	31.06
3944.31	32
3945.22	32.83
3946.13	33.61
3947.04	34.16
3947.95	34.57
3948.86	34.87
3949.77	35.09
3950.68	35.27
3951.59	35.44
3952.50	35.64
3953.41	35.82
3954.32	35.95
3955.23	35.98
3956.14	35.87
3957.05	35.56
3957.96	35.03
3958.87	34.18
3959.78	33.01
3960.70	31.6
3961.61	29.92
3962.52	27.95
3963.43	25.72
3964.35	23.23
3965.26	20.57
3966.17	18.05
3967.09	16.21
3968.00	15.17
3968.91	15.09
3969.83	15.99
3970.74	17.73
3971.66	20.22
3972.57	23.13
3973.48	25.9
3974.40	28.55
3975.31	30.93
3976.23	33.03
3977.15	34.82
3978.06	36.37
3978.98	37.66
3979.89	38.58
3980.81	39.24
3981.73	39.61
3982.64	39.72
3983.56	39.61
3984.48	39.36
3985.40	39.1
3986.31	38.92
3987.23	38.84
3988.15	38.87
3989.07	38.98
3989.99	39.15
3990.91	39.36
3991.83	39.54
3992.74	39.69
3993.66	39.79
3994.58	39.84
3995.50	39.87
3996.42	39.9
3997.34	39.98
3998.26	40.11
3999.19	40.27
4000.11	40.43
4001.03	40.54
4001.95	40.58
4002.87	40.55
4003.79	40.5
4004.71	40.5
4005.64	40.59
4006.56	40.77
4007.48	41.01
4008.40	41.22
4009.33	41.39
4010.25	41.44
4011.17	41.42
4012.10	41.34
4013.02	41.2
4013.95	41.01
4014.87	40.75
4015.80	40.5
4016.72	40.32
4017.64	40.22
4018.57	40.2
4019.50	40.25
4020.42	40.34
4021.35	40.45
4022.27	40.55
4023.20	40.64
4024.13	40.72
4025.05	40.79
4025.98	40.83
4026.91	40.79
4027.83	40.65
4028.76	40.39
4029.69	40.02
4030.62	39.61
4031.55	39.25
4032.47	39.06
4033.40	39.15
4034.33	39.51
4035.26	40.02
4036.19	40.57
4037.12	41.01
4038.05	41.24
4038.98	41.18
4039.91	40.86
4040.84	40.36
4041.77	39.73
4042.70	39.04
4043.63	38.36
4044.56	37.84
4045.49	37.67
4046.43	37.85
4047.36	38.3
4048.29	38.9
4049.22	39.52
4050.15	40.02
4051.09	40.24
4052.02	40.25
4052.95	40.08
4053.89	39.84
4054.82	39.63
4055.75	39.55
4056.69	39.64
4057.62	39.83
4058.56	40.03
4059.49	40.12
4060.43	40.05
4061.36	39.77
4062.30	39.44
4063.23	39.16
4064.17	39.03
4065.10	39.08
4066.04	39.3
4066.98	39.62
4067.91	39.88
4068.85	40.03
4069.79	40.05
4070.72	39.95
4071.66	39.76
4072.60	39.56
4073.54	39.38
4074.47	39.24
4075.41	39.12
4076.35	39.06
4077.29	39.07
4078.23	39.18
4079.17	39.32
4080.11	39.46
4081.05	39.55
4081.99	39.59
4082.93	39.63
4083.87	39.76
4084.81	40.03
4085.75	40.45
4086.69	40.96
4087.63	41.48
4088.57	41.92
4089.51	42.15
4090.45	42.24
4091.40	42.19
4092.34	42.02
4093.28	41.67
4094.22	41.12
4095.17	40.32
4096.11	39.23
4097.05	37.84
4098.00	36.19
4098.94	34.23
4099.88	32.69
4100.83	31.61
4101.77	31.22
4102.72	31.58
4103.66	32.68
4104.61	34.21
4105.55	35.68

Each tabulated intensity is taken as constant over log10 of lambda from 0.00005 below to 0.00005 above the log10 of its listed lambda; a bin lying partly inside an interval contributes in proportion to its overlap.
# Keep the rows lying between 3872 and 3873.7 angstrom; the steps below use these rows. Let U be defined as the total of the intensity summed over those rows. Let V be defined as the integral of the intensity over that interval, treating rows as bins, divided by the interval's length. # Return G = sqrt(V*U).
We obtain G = 51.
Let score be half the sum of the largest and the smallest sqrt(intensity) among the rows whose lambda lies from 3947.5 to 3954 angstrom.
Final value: 5.9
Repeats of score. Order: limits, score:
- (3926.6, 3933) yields 4.2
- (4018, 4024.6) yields 6.4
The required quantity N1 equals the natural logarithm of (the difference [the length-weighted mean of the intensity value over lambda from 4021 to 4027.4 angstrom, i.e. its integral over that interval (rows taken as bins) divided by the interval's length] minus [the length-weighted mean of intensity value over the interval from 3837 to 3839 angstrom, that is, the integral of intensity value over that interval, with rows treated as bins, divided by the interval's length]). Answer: 2.7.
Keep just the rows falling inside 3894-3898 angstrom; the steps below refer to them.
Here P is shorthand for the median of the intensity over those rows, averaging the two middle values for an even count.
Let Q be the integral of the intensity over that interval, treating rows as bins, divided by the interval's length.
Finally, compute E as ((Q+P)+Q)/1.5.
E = 69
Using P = 34.5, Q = 34.4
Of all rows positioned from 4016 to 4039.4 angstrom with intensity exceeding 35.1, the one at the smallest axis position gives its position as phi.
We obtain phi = 4016.72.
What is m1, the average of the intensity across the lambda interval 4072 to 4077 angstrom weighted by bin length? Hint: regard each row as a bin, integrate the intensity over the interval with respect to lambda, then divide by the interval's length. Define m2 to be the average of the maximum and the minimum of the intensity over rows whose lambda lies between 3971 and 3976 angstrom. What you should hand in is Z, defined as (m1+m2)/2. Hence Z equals 32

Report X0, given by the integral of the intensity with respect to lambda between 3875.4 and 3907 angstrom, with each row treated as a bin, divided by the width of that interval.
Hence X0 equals 34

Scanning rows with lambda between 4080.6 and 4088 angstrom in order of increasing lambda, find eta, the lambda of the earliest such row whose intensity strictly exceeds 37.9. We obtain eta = 4081.05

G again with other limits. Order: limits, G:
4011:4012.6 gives 58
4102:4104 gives 45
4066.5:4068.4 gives 56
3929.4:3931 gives 24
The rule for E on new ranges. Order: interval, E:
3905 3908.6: 70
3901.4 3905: 70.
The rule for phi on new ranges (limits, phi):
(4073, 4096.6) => 4073.54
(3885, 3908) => 3898.27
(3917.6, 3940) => 3918.06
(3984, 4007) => 3984.48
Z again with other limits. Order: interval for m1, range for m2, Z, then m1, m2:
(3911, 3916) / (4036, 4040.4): 40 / 38.7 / 41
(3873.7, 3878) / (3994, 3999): 38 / 35.8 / 40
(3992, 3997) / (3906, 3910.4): 38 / 39.9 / 36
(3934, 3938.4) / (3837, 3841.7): 22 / 15.8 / 29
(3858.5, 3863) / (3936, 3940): 28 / 35.7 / 20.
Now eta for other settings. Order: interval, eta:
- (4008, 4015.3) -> 4008.40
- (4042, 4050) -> 4042.70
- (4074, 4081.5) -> 4074.47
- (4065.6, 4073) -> 4066.04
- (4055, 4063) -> 4055.75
